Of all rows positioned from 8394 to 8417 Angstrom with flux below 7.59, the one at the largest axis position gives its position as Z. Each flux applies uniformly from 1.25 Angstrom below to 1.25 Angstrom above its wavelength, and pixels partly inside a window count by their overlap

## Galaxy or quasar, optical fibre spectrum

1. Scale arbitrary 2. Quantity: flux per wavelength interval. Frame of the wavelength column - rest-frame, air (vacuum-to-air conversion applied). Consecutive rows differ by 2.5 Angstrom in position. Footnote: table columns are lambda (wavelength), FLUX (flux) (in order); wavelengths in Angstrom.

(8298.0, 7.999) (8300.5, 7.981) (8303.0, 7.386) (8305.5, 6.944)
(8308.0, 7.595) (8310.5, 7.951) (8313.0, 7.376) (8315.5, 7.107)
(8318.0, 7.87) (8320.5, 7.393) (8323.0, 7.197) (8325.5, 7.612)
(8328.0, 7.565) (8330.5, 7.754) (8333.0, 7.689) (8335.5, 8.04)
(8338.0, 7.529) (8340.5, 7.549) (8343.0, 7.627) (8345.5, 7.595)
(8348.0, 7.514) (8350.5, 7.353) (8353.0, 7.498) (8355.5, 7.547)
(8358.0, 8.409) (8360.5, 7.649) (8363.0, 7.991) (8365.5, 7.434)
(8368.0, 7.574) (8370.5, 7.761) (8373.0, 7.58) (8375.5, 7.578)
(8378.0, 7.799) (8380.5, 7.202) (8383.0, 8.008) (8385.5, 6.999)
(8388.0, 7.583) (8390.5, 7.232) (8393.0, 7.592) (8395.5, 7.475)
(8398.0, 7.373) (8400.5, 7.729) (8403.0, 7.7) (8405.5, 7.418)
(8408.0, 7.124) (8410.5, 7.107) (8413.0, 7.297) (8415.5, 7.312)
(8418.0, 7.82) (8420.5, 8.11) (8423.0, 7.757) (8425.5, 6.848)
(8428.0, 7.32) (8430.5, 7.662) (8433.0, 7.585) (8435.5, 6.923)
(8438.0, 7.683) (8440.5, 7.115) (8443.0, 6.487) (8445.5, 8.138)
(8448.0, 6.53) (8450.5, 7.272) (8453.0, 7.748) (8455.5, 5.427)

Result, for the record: 8415.5 Angstrom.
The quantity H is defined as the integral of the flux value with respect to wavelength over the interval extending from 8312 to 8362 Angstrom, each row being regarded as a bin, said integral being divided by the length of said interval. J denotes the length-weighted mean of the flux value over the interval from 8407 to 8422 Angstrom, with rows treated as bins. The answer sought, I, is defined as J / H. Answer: 0.98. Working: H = 7.60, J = 7.47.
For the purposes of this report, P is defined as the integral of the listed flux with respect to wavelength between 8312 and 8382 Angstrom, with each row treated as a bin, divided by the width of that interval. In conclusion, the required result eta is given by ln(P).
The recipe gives 2.028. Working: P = 7.60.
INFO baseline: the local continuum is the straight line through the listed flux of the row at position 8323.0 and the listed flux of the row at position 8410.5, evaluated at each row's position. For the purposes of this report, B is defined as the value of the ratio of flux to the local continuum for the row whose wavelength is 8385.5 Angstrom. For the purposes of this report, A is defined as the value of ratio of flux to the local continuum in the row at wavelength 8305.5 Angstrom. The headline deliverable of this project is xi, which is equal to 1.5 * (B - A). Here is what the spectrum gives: 0.028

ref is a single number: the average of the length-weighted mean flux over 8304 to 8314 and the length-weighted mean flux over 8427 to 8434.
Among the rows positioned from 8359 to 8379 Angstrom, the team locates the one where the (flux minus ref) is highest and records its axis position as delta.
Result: 8363.0 Angstrom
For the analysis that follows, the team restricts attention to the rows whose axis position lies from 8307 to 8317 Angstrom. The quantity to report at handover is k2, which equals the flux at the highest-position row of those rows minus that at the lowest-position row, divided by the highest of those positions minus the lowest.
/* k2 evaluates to -0.07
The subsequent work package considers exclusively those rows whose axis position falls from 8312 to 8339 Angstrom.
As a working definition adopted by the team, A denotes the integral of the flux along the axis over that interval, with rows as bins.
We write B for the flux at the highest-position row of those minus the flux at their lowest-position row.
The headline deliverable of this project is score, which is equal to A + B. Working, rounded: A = 204.1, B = 0.15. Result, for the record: 204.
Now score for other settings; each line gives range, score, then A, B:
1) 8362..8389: 204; 204.9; -0.41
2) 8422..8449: 195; 196.5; -1.23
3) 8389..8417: 207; 207.2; 0.08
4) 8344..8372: 215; 214.6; 0.17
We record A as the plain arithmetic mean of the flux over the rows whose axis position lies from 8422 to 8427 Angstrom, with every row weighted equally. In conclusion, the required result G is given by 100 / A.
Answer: 13.7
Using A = 7.30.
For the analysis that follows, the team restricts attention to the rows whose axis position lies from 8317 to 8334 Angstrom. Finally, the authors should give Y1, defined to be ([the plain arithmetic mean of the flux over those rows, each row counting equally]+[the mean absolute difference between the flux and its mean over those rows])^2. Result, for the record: 60.10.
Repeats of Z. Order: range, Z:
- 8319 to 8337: 8328.0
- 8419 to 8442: 8440.5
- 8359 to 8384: 8380.5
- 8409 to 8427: 8425.5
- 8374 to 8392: 8390.5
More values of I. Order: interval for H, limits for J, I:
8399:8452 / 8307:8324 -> 1.02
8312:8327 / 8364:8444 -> 1.00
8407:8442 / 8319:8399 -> 1.03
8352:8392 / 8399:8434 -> 0.98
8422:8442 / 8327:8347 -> 1.04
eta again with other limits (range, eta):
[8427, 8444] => 1.983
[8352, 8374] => 2.044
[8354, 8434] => 2.021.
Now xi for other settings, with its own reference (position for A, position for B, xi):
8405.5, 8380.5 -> -0.051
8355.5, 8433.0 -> 0.026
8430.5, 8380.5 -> -0.108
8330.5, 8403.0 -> 0.006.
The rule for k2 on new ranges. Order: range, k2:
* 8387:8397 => -0.01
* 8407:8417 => 0.03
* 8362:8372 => -0.03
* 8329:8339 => -0.03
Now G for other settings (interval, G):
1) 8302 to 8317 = 13.5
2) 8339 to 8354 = 13.3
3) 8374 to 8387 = 13.3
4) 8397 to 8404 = 13.2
